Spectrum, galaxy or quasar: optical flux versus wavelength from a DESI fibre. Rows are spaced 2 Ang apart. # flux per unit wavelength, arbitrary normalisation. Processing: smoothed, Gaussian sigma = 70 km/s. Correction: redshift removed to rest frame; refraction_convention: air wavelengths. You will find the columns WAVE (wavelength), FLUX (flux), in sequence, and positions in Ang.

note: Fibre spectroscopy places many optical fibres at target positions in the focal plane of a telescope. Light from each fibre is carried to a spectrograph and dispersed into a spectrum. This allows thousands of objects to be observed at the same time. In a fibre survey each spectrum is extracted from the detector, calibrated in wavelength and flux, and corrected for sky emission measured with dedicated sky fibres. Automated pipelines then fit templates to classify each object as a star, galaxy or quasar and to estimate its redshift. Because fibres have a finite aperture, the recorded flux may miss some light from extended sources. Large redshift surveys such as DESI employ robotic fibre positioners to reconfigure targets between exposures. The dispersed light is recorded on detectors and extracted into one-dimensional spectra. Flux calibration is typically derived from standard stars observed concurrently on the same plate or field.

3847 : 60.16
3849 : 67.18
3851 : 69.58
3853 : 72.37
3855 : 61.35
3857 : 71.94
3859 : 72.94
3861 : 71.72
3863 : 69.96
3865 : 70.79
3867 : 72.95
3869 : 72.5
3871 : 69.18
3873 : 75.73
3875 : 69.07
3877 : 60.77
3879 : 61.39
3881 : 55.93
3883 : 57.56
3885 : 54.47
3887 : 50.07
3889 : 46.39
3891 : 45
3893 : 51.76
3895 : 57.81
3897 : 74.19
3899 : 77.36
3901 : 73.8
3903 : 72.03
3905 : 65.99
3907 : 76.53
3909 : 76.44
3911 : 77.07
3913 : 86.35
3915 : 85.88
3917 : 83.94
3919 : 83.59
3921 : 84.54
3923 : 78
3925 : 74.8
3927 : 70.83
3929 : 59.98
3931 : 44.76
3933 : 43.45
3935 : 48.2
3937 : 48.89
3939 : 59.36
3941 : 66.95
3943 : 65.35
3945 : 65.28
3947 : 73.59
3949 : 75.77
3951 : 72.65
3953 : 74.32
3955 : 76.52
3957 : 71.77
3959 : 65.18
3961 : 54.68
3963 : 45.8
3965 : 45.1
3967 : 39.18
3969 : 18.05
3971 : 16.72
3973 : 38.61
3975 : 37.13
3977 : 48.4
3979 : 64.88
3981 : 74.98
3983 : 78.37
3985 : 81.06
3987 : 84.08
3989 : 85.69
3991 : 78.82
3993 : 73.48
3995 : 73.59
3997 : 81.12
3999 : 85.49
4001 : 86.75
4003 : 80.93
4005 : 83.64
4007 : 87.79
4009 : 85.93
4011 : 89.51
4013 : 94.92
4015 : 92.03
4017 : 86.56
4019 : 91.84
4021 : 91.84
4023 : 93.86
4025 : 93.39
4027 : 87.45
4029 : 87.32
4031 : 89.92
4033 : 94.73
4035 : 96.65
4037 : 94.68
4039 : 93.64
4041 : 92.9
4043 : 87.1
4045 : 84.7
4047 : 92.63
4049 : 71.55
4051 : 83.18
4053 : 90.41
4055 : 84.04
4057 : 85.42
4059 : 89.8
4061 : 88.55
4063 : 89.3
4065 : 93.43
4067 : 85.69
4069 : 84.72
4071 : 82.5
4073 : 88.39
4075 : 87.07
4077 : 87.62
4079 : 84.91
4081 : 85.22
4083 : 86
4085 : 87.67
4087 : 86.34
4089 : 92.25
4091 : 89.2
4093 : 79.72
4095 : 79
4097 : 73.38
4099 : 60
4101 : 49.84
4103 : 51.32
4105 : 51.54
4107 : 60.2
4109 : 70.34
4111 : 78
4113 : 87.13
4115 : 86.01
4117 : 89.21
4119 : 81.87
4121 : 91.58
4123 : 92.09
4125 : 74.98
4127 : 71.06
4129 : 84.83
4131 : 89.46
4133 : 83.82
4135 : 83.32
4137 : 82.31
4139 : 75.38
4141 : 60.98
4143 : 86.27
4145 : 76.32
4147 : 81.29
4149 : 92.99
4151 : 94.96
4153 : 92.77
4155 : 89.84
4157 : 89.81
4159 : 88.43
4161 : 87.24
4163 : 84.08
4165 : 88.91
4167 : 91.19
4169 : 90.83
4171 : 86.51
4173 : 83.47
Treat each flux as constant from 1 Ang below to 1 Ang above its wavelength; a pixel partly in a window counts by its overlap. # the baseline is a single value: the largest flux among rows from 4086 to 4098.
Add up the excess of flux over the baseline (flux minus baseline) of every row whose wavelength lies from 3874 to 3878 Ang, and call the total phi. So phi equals -55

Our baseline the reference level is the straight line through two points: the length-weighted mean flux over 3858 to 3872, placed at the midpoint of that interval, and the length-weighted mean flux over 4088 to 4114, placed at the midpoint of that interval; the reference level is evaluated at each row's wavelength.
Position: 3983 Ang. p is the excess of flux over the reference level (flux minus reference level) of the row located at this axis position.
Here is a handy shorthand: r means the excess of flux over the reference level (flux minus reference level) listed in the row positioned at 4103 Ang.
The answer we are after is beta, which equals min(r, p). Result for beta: -20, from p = 7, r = -20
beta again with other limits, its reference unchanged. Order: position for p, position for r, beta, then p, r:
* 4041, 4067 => 15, 22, 15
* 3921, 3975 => -34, 13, -34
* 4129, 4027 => 14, 14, 16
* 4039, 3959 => -6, 23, -6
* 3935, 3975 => -34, -23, -34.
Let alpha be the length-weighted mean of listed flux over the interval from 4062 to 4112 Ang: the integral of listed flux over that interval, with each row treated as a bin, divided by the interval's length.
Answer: 79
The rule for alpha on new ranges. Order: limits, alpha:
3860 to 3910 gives 65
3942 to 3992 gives 61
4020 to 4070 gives 89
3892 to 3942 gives 69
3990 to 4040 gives 88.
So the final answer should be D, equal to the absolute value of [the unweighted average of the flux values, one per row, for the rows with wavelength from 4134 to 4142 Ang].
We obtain 75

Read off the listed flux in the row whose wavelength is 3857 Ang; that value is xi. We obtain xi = 71.94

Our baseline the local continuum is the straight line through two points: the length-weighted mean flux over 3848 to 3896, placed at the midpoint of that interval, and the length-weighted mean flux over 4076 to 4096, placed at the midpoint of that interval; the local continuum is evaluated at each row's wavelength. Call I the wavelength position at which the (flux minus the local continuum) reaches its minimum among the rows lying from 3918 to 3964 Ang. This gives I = 3963 Ang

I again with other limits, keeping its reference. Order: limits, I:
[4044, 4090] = 4049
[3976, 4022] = 3977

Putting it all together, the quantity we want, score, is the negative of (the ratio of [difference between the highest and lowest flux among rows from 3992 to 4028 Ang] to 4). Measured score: -5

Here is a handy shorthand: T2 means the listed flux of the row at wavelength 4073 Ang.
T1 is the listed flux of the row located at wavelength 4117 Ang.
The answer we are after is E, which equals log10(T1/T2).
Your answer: 0.00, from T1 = 89.21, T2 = 88.39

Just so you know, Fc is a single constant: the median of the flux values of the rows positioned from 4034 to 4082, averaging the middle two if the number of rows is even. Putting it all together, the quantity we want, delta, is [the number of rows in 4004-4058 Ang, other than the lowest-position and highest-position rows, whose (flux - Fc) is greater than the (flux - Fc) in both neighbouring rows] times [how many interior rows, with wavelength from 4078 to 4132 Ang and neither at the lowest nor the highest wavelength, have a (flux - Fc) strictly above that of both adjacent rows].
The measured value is 30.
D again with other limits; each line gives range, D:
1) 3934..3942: 56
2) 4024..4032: 90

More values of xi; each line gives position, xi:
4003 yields 80.93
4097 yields 73.38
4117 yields 89.21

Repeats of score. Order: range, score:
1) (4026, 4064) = -6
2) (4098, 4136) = -11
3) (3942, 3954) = -3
